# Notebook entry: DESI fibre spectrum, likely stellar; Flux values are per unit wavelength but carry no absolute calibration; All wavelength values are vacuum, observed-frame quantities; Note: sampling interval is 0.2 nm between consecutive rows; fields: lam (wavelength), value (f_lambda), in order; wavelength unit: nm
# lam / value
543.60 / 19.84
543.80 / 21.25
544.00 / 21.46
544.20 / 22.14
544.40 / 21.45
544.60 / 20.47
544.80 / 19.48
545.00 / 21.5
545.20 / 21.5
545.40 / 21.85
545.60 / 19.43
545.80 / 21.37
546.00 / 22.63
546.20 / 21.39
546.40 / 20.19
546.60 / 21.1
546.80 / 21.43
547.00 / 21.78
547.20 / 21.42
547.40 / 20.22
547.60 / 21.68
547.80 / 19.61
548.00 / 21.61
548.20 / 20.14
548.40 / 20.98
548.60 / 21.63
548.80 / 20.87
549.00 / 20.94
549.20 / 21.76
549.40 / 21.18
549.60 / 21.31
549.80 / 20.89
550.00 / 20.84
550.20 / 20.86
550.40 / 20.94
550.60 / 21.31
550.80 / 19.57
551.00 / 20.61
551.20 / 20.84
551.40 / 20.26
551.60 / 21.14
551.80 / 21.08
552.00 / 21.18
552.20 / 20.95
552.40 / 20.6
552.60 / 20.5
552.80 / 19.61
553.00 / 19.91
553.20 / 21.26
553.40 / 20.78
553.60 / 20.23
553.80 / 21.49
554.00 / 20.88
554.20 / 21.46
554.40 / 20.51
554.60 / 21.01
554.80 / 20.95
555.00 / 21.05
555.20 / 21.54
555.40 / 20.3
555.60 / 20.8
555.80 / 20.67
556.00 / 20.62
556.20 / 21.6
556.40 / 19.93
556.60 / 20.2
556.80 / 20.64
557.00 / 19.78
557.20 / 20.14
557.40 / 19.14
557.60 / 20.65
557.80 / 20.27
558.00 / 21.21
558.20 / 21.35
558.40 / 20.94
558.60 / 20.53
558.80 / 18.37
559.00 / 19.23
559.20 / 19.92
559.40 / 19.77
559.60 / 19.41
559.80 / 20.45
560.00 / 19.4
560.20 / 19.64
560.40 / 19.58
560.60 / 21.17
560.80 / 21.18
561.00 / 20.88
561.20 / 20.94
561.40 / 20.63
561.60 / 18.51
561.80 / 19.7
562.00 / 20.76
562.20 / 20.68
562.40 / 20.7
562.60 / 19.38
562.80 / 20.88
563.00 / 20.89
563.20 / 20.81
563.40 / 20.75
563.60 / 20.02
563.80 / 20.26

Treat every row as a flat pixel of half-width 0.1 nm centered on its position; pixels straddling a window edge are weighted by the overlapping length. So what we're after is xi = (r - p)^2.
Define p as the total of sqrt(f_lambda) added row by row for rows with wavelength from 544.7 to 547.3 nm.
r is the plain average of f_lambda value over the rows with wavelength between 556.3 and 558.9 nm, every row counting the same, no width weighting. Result 1564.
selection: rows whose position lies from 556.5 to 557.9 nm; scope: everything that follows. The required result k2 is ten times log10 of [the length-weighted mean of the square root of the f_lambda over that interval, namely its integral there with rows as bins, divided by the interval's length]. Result 6.52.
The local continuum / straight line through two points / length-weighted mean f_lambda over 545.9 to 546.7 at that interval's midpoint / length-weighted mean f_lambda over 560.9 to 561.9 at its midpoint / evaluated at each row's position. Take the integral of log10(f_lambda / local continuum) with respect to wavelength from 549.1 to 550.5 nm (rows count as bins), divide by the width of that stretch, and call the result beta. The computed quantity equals 0.001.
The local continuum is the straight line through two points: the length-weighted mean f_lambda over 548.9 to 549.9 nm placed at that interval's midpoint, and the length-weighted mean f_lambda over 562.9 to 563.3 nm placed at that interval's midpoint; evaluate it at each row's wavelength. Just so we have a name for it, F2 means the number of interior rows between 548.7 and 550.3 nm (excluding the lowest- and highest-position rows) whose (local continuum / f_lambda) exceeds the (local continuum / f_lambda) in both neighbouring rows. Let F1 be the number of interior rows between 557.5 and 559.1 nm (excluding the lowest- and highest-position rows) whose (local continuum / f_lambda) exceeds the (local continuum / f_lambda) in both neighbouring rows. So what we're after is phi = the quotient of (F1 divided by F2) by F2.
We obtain 0.5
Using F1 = 2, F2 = 2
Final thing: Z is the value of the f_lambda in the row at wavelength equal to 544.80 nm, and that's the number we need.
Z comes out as 19.48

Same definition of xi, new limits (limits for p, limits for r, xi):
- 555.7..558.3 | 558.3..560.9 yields 1509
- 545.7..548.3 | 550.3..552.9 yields 1527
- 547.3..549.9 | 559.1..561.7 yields 1555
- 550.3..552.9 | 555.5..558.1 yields 1494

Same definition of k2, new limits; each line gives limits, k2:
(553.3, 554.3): 6.61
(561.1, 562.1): 6.52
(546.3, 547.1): 6.62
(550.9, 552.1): 6.60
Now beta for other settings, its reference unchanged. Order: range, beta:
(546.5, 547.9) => -0.005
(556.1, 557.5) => -0.006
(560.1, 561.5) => 0.008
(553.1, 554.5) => 0.004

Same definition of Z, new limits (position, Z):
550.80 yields 19.57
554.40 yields 20.51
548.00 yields 21.61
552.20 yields 20.95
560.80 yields 21.18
